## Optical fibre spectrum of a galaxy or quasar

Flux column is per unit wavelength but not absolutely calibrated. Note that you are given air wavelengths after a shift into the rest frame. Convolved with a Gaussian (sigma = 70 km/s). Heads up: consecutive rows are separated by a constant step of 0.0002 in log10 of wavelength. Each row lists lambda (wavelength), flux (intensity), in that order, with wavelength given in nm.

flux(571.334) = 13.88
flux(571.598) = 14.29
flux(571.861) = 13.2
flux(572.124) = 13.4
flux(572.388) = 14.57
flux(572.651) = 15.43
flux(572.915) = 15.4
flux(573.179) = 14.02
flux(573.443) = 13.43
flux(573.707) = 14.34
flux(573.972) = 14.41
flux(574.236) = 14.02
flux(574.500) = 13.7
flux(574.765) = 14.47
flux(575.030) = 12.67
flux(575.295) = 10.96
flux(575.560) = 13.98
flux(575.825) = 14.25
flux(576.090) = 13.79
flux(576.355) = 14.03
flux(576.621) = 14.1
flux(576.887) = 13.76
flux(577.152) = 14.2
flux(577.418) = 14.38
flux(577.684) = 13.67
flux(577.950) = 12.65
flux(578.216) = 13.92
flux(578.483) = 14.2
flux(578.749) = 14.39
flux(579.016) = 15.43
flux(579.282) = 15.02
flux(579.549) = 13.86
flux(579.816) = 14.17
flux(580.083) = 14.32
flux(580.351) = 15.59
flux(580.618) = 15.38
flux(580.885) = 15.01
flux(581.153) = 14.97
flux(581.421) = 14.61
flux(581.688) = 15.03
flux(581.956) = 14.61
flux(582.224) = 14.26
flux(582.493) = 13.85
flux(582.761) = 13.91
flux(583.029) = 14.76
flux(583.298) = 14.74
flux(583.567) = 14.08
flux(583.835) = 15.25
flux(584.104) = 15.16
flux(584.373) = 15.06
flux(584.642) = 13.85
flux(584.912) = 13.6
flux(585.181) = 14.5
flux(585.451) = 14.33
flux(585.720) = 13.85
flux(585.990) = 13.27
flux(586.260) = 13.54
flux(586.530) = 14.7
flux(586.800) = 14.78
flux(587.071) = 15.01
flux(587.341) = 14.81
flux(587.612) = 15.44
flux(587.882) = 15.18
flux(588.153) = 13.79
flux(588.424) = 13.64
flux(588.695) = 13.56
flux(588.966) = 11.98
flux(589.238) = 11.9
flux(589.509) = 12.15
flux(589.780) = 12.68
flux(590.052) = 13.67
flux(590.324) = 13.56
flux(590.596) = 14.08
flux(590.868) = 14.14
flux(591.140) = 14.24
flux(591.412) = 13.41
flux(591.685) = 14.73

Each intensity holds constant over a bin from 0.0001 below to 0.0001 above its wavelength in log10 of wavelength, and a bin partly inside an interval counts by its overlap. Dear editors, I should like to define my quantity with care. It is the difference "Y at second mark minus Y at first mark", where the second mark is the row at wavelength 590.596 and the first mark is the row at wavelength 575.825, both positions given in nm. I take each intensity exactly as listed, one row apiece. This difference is -0.2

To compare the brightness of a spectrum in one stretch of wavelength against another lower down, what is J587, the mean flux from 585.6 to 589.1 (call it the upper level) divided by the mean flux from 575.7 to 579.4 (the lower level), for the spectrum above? 1.00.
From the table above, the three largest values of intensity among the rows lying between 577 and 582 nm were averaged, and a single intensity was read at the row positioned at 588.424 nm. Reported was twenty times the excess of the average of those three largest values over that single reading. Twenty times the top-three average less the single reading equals 37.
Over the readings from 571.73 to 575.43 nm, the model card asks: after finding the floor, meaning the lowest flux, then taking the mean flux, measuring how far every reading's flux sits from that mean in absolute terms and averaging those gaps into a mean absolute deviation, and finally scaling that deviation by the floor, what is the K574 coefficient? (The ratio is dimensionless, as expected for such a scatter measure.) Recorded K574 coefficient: 0.08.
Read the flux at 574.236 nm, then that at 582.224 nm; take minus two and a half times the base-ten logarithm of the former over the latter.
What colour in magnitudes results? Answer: 0.02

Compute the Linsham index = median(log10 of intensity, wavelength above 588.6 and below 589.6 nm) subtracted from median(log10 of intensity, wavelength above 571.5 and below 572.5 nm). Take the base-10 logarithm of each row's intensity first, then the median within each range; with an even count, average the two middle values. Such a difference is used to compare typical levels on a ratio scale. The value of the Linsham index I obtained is 0.06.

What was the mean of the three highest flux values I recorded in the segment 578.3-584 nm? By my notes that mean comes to 15.5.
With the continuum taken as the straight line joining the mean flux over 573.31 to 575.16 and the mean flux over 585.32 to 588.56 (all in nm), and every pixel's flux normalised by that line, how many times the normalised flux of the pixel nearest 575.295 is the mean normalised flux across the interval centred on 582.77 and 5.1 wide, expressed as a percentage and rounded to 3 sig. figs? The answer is 131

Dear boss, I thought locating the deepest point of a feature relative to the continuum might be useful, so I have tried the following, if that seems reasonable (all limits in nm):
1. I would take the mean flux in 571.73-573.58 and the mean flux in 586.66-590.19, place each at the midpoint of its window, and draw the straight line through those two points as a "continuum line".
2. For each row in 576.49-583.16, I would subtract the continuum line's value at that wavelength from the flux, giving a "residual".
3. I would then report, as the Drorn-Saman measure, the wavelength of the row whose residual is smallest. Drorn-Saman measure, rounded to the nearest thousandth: 577.950 nm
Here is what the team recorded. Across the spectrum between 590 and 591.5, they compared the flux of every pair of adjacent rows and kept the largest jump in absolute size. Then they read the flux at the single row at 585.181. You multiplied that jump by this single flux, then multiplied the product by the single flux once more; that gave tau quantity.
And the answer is 175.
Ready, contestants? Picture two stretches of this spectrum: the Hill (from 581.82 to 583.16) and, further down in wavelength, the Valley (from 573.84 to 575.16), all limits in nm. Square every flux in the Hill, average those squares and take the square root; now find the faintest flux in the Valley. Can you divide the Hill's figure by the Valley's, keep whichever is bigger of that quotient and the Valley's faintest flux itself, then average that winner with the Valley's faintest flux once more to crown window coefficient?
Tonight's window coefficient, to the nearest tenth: 12.7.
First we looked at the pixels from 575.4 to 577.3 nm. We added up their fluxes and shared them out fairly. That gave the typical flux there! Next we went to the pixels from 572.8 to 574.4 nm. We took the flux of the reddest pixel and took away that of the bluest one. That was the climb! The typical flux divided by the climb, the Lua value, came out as -10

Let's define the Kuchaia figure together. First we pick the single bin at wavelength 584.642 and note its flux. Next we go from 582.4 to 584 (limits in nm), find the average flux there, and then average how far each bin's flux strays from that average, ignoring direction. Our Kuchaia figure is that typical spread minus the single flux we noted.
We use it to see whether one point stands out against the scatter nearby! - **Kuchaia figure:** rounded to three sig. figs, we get -13.4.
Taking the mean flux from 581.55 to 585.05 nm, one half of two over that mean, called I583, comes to 0.0691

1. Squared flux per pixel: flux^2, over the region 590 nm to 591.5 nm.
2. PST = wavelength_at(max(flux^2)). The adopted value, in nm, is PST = 591.140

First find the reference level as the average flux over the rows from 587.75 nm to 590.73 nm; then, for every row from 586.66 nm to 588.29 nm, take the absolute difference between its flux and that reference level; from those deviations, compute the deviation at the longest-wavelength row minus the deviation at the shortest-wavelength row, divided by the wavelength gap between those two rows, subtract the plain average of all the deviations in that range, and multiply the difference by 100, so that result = -228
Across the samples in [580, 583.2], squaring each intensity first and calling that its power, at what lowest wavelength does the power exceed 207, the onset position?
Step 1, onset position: 580.351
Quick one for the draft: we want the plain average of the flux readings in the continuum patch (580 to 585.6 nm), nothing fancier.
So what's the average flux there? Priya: 14.6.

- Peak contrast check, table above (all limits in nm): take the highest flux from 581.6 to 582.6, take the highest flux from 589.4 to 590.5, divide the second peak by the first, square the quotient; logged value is 0.83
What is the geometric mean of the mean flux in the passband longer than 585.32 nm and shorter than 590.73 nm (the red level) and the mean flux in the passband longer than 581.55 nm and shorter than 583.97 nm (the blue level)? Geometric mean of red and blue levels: 14.1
